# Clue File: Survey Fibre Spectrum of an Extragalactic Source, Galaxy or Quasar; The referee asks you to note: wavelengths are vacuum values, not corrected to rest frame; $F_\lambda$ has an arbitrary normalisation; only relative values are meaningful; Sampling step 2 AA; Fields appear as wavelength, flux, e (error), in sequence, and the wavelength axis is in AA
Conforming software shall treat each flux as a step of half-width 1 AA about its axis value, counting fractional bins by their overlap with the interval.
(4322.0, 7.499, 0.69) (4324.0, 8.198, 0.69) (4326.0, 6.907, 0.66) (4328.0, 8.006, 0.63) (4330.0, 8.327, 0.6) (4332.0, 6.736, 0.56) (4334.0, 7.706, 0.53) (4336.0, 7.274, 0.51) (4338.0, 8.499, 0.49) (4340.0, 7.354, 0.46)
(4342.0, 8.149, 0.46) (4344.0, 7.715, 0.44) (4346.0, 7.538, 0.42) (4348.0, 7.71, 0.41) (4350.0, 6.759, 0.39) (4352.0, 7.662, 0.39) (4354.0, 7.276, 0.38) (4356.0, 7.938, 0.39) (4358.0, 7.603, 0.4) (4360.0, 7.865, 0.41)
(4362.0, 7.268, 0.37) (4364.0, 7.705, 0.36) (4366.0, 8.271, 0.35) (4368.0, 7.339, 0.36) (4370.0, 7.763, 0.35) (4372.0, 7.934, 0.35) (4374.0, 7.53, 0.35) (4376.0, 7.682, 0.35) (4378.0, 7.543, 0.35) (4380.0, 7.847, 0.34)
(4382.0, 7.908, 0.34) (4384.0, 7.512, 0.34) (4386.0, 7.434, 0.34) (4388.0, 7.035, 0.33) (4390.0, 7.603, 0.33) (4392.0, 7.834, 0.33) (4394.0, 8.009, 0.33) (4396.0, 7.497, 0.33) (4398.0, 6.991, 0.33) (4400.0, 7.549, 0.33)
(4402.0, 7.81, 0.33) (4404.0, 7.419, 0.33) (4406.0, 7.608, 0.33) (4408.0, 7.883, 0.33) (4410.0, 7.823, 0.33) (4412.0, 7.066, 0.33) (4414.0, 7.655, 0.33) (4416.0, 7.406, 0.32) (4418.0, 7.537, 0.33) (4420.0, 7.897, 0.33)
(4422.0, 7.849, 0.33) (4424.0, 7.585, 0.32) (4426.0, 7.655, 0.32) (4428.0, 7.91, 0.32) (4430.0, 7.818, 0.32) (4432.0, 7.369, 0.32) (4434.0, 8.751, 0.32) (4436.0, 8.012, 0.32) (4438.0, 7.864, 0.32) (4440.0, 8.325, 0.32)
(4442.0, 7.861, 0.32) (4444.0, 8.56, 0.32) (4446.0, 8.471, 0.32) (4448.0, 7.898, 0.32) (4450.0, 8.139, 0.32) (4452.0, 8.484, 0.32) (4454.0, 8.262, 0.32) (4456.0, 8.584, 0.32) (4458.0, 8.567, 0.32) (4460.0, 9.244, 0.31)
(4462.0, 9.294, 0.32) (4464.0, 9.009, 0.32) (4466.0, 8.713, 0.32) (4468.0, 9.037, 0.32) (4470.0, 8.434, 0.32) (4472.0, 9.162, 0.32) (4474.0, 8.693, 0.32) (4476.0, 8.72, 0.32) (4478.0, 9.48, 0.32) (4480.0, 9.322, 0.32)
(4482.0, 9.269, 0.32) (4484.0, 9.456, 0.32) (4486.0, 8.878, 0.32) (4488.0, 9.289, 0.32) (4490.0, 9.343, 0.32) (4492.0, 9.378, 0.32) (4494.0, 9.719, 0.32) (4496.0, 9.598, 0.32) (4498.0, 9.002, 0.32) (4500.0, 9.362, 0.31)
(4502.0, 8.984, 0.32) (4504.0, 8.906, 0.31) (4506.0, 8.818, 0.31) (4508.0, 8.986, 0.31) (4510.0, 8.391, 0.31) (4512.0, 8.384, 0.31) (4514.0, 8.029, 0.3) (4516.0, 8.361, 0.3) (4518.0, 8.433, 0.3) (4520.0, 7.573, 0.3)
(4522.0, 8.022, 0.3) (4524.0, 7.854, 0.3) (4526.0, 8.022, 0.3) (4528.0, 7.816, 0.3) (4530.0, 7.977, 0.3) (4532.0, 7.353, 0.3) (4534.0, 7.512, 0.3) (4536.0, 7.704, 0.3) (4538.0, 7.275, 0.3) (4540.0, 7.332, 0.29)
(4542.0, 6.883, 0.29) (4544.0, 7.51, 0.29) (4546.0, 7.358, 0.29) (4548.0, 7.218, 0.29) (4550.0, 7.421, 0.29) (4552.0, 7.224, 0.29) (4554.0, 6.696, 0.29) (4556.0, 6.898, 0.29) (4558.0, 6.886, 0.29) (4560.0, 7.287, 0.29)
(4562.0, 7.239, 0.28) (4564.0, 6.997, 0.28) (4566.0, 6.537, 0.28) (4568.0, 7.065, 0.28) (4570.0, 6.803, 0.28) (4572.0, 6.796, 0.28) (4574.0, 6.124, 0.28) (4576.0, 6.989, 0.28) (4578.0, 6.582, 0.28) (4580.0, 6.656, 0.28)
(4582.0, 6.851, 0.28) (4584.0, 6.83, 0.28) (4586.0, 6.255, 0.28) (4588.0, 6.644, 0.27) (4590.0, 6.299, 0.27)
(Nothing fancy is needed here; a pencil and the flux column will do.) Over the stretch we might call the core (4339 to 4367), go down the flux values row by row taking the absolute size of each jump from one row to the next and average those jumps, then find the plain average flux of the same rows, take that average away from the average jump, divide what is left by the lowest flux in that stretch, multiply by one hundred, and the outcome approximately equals -105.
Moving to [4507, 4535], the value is -105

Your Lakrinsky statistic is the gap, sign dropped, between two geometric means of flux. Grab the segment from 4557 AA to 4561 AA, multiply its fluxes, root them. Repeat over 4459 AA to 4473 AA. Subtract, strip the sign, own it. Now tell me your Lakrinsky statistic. 1.9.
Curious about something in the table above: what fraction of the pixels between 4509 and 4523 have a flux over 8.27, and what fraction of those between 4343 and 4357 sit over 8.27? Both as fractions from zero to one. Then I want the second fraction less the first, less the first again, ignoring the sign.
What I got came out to 1.1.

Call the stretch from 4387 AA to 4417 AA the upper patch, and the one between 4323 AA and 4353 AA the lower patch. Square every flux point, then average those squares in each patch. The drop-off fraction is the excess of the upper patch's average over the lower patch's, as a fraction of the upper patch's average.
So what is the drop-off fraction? 0.0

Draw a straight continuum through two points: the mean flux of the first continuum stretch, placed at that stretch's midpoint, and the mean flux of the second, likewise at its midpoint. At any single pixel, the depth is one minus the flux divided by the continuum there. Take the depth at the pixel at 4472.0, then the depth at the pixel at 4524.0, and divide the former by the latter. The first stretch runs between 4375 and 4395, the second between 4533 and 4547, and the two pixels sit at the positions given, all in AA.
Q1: 3.6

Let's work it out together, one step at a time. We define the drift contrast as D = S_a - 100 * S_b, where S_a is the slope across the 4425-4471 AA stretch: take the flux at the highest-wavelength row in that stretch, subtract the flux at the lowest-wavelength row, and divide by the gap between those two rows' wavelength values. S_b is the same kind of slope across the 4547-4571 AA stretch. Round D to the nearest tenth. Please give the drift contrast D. 1.9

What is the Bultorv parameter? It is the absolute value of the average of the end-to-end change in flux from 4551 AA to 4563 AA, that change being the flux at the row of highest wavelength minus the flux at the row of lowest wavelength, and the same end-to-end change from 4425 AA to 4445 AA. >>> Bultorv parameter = 0.46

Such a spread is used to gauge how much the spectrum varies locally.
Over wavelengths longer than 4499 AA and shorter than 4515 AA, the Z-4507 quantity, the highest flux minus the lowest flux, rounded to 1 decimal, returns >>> 1.3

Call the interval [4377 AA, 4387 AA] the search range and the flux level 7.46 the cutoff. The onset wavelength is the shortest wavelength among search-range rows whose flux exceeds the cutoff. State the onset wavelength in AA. 4378.0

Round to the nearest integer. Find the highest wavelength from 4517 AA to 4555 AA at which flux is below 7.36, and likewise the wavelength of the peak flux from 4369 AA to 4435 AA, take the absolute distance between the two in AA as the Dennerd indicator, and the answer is 120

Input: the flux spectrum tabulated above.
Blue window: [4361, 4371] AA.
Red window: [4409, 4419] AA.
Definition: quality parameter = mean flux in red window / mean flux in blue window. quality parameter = 0.98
